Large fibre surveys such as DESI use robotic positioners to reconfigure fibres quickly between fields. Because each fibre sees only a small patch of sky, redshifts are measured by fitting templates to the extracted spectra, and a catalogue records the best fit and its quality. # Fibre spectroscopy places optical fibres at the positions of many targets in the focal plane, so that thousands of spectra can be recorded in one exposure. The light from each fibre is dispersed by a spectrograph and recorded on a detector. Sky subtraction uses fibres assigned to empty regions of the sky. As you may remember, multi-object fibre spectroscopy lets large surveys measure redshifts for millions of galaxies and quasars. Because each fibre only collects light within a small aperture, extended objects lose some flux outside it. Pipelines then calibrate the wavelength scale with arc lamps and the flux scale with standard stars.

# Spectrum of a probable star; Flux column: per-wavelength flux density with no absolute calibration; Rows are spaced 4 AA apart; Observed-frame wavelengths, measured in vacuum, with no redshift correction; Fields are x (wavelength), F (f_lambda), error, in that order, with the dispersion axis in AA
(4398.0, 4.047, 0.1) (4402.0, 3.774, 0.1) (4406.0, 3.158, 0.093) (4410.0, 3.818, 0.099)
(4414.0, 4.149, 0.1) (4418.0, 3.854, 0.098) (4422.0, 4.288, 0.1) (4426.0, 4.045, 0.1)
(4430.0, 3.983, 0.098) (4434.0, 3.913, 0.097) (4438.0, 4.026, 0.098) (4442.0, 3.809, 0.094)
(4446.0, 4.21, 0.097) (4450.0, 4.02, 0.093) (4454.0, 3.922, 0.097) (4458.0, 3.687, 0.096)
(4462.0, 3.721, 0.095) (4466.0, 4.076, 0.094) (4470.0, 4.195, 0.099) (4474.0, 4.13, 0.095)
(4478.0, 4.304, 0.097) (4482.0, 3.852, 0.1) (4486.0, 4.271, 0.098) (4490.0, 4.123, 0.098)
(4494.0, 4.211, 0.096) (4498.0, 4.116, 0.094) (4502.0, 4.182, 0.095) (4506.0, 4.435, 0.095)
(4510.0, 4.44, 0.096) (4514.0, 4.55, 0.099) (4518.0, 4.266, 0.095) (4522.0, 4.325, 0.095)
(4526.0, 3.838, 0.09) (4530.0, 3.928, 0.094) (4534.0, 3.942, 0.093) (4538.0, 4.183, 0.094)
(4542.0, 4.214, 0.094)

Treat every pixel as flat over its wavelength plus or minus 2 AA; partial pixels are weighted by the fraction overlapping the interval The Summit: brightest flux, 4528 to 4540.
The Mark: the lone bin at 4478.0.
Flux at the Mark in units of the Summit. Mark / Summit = 1.03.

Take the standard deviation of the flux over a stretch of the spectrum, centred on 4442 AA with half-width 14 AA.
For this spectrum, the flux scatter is 0.12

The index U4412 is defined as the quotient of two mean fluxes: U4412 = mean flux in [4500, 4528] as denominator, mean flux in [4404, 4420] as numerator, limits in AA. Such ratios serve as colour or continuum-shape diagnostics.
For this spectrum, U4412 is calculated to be 0.87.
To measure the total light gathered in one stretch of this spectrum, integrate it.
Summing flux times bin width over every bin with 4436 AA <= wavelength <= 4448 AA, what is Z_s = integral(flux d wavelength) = 48.2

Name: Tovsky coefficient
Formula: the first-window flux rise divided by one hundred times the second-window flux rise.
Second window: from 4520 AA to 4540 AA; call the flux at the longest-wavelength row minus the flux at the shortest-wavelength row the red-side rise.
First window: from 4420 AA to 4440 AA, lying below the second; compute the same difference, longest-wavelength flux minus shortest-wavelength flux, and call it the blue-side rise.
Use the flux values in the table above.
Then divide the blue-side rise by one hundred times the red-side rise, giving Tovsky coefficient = 0.018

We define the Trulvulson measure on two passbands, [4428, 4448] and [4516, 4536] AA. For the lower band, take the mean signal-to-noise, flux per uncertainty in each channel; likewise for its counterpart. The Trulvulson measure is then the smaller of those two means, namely 41.2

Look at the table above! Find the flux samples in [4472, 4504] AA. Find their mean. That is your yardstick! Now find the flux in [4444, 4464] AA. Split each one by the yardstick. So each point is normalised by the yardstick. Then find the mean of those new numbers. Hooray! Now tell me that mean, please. 0.943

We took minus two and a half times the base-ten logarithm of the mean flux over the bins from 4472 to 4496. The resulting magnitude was -1.54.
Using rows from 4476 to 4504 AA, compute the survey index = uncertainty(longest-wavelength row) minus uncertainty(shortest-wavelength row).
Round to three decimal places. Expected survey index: -0.002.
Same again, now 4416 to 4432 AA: 0.000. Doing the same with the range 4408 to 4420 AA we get -0.001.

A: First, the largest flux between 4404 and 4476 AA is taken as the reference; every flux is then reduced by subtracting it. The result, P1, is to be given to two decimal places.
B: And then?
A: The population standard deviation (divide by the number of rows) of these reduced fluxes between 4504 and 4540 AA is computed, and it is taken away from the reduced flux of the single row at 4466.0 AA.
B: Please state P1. -0.45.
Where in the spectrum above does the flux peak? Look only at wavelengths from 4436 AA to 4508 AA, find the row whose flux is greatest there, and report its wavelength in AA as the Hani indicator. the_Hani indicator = 4506.0 AA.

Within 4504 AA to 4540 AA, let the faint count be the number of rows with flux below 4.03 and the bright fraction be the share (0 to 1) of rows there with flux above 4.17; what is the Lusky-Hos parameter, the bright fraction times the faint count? 2.0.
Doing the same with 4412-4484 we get 2.2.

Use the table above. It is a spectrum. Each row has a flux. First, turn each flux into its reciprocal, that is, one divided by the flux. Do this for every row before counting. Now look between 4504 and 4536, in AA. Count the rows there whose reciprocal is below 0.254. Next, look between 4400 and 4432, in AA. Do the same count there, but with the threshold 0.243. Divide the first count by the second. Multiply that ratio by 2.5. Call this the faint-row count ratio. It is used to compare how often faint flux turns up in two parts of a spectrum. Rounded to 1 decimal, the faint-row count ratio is 7.5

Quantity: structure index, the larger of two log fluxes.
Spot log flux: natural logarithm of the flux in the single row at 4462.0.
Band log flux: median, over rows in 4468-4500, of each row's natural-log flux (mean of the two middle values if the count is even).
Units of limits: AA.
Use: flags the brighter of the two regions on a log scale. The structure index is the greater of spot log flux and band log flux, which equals 1.43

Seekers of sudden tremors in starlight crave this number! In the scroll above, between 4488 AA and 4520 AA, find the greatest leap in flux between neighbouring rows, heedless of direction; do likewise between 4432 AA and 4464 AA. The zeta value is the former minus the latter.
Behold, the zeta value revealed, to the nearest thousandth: -0.117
